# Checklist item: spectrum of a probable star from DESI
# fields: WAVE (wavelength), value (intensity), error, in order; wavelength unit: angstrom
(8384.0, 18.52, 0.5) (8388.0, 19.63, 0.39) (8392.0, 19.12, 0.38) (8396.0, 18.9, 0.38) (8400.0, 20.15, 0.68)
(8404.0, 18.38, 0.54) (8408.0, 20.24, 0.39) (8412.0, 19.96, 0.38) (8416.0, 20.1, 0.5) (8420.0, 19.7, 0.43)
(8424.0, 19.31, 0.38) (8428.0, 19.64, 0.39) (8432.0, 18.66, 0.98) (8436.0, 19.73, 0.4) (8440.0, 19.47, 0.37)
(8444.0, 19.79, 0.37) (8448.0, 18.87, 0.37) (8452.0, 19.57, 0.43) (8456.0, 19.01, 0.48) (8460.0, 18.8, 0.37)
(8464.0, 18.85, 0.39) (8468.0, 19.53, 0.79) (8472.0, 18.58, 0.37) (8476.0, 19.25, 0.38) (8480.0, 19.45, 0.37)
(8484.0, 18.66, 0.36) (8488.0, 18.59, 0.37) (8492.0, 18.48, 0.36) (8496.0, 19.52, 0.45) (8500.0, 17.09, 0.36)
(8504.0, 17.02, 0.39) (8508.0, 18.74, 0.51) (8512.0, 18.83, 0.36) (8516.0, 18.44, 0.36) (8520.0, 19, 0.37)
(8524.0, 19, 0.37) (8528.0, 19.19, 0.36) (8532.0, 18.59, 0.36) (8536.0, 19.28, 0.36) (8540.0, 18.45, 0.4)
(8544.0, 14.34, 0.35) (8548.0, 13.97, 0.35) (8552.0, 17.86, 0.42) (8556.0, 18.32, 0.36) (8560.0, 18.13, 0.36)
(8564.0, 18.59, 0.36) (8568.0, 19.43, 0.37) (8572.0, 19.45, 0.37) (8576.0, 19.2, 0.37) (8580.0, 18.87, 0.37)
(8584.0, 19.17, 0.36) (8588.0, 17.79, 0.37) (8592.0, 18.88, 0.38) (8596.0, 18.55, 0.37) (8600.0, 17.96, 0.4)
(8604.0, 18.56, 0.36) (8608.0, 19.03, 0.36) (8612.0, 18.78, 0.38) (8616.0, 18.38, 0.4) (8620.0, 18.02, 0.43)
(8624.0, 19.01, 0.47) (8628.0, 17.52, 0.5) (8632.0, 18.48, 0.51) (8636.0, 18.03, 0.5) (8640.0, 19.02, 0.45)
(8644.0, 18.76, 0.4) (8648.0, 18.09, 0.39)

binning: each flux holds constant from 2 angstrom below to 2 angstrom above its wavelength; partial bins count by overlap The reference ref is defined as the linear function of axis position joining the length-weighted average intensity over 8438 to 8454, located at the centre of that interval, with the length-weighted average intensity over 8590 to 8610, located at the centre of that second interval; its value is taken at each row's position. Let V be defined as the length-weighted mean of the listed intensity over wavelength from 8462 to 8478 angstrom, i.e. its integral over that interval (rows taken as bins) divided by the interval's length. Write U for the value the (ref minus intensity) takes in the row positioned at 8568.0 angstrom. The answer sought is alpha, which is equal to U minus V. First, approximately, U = -0.7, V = 19.1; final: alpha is -19.7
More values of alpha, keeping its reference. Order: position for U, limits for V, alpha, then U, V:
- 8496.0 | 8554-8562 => -18.6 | -0.4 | 18.2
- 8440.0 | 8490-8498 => -19.0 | 0.0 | 19.0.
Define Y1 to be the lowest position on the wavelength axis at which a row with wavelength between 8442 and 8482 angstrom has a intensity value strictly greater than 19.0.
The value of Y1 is 8444.0 angstrom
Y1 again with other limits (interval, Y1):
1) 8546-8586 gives 8568.0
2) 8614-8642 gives 8624.0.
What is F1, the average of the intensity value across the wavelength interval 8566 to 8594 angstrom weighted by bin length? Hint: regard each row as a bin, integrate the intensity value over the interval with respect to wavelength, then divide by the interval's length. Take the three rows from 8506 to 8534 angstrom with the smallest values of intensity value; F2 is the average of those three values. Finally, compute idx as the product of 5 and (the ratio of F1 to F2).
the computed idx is 5.10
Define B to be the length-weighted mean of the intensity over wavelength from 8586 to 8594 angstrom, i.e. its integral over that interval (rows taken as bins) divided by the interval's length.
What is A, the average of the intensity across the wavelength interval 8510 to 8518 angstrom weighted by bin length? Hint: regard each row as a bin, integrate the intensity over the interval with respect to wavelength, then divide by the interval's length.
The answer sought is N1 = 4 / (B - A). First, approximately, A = 18.6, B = 18.3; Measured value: -13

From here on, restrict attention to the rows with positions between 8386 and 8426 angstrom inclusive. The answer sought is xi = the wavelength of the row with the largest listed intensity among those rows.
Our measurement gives 8408.0 angstrom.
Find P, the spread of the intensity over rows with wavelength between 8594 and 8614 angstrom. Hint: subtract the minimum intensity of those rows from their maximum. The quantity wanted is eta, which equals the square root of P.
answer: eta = 1.03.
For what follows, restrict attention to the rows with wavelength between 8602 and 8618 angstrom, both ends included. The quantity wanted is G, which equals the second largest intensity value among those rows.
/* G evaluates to 18.78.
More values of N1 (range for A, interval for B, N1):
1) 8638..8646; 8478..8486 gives 24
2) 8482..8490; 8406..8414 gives 3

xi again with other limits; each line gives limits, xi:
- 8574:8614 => 8576.0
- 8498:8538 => 8536.0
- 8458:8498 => 8468.0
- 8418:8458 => 8444.0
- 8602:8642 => 8608.0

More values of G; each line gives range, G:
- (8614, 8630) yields 18.38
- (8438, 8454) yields 19.57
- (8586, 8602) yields 18.55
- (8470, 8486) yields 19.25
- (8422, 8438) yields 19.64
